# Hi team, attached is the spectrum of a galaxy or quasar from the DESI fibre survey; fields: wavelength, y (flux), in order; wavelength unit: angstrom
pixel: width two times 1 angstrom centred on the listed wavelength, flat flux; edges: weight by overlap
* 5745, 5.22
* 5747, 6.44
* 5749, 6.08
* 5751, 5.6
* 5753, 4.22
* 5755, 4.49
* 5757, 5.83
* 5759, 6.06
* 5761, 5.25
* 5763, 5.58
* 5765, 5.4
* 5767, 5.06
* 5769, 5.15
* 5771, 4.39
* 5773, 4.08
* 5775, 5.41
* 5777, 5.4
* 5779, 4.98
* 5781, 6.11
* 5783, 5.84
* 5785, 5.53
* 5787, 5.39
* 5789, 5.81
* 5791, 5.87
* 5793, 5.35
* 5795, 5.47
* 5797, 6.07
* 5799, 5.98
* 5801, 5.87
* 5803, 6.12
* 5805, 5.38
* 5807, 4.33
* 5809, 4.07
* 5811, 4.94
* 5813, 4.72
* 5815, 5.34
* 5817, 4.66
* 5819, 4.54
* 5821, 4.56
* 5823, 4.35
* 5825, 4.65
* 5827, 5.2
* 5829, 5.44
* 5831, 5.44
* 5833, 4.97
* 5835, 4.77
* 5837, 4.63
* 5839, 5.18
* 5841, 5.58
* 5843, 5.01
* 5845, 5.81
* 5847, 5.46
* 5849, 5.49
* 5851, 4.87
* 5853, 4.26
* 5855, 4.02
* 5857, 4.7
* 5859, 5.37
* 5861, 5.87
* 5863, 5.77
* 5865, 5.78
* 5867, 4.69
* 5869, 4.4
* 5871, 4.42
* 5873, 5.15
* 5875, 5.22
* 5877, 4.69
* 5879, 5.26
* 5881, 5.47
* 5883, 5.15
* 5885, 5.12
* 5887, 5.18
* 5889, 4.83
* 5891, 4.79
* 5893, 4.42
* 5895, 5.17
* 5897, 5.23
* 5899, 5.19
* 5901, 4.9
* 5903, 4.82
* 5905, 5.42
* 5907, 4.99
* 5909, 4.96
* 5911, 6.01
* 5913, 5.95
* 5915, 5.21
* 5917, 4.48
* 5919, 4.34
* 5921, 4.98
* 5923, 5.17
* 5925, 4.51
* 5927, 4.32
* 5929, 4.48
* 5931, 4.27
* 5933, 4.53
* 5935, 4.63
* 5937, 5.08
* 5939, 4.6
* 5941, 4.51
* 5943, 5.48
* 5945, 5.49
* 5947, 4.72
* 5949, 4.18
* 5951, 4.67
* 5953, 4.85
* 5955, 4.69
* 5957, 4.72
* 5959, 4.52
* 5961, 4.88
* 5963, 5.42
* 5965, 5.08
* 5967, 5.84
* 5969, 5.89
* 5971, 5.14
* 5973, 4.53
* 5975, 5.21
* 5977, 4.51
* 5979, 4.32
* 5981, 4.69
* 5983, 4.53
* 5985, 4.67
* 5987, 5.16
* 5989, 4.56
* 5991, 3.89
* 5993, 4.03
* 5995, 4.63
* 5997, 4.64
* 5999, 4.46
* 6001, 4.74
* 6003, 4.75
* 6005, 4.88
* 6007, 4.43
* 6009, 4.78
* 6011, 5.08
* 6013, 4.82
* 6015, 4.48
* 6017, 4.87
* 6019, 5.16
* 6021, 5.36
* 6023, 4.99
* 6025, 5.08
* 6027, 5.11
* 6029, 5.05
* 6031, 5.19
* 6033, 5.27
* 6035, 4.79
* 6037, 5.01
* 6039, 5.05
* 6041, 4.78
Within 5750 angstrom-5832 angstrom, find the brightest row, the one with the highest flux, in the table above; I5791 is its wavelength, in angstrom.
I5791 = 5803 angstrom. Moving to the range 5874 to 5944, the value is 5911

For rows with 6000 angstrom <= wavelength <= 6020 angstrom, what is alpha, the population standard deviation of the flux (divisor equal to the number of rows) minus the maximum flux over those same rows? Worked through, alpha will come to -4.94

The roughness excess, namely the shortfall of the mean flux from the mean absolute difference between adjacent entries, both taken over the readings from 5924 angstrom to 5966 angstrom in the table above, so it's -4.42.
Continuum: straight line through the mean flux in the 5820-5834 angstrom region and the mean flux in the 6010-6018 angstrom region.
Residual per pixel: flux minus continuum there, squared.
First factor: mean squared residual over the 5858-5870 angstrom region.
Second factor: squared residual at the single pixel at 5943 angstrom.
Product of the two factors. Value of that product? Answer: 0.18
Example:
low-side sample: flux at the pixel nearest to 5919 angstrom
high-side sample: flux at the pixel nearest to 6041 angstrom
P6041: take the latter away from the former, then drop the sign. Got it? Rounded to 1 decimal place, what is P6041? 0.4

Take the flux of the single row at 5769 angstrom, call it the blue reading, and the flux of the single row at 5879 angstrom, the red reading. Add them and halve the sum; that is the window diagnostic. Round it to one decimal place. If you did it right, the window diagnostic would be 5.2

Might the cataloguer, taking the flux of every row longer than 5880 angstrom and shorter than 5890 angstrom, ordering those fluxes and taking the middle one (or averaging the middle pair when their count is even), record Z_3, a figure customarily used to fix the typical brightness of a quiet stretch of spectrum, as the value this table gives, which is 5.15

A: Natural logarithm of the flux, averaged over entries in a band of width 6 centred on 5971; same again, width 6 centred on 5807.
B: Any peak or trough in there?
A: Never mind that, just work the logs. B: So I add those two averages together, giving 3.16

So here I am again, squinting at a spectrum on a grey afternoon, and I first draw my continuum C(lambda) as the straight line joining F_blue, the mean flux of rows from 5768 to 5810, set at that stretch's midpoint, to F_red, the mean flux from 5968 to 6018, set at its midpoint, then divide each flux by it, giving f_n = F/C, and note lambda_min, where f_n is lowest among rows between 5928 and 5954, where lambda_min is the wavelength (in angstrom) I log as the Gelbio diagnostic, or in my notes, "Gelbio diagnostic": 5949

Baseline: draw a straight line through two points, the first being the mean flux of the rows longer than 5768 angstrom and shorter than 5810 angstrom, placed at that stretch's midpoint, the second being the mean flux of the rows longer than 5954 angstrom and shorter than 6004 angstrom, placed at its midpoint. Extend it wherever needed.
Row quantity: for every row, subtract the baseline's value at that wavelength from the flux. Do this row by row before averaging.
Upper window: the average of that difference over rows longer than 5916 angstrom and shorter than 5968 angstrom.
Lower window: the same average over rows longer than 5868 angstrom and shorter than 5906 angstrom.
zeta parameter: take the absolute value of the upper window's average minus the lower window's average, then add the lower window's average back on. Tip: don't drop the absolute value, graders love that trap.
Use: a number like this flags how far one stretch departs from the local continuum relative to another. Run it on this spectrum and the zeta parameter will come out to -0.03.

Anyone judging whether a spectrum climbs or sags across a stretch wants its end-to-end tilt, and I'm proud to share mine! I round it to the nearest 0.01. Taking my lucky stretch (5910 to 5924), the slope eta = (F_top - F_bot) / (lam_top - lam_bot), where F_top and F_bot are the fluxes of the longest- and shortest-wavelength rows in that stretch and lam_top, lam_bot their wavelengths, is -0.07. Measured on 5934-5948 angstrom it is 0.01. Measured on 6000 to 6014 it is 0.01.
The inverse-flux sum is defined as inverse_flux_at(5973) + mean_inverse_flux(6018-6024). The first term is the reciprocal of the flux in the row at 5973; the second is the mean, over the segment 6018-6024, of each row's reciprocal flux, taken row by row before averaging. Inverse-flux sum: 0.414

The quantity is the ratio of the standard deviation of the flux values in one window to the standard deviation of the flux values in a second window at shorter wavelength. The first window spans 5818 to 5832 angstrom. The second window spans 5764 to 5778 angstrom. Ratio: 0.86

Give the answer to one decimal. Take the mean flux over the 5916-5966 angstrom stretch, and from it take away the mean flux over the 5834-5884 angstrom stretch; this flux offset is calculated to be -0.3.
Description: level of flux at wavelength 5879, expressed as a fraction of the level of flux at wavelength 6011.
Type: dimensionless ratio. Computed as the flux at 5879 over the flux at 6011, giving 1.04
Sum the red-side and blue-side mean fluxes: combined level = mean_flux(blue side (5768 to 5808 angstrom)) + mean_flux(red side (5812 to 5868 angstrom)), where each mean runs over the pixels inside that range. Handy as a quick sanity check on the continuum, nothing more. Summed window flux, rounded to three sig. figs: 10.5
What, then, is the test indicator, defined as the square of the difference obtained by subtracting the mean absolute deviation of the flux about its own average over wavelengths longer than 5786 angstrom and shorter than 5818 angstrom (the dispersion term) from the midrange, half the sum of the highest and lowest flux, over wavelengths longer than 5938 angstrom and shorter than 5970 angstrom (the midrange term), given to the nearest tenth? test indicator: 20.6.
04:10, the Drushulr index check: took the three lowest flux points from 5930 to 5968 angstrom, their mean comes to 4.32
